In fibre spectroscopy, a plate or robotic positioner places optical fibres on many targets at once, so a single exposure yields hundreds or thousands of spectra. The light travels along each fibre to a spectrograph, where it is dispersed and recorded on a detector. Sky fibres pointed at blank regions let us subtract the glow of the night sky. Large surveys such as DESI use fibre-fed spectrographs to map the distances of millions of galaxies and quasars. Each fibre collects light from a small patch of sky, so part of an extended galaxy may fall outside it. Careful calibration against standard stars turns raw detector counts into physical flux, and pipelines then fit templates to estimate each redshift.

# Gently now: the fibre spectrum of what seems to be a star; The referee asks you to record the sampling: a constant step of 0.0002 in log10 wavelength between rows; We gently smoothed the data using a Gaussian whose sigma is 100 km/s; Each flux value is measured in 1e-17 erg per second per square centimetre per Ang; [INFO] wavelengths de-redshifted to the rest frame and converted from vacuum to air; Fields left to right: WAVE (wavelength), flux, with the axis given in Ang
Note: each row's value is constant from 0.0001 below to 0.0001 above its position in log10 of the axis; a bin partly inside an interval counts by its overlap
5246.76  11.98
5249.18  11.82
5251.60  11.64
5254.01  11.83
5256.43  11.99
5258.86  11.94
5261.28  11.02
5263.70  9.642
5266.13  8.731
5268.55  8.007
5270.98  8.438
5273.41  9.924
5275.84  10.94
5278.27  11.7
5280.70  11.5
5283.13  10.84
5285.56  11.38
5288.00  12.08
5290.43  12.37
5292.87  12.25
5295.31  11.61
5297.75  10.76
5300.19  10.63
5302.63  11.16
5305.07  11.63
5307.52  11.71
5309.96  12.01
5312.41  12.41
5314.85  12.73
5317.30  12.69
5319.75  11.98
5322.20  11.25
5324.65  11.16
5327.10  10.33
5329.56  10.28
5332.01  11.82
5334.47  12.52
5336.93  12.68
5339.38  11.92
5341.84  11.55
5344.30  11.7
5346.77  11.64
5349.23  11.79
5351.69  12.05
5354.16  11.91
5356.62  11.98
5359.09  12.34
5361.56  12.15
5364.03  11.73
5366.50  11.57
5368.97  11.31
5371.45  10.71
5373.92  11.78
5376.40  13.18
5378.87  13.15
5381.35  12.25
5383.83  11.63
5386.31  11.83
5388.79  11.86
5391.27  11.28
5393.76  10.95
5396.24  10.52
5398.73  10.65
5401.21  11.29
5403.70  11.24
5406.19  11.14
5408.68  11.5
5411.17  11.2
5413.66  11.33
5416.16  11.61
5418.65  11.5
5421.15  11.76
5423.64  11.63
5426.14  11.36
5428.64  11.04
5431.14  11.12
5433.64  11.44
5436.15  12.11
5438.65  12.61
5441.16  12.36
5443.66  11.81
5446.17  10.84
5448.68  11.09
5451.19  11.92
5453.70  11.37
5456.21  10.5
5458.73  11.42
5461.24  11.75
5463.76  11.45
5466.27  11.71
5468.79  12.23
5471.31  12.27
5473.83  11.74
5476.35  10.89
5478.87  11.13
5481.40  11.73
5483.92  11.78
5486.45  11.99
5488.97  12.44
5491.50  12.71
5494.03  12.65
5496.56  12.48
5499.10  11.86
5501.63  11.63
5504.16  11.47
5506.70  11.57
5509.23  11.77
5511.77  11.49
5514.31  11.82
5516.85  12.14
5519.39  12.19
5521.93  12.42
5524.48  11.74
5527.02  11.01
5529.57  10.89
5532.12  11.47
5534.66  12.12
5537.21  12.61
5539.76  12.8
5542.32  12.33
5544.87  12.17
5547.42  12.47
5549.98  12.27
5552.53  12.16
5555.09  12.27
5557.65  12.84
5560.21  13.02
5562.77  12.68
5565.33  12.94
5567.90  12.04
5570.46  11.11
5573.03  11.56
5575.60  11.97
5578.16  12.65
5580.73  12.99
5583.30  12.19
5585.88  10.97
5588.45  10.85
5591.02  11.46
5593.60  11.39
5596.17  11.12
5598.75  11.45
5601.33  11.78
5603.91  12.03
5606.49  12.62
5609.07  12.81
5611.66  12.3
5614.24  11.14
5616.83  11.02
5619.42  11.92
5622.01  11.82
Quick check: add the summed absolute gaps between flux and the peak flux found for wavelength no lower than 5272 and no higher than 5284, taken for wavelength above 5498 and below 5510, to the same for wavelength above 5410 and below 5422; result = 1.9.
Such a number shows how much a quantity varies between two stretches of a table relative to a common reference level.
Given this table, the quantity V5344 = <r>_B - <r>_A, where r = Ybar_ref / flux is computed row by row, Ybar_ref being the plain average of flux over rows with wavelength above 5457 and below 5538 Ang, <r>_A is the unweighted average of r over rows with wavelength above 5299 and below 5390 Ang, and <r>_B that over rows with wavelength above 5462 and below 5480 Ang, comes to 0.014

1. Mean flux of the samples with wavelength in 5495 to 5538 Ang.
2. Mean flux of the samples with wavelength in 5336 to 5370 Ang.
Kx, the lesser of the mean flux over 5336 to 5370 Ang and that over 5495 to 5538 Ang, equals 11.80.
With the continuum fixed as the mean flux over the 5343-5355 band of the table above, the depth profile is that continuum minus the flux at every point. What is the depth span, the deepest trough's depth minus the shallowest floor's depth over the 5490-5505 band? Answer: 1.24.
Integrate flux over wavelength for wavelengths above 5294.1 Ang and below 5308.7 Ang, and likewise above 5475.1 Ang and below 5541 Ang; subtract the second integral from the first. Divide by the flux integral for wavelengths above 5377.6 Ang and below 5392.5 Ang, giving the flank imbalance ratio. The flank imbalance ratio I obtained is -3.5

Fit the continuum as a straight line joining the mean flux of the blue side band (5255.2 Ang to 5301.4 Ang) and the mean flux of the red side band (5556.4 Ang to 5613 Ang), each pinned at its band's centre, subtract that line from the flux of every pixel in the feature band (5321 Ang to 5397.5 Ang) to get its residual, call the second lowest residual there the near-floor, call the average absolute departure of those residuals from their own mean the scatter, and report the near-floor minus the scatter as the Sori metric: -1.26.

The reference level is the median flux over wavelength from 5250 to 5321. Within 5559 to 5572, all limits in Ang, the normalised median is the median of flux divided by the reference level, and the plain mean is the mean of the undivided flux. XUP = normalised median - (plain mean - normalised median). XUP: -10.2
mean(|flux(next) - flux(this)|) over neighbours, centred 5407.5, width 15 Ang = 0.19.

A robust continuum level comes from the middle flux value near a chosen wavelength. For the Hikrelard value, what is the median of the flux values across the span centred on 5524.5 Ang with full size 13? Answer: 11.7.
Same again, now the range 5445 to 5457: 11.1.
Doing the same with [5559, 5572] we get 12.7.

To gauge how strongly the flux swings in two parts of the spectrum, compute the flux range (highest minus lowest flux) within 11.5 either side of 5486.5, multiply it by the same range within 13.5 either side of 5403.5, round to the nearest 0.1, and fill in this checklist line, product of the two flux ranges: 2.0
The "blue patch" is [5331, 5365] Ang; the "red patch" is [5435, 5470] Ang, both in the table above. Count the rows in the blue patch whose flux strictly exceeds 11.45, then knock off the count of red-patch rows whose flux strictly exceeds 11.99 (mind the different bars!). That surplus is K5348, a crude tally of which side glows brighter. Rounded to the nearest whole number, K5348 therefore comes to 10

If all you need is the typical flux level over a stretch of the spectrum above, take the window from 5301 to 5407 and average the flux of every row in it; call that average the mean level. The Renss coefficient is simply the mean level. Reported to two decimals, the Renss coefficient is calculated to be 11.71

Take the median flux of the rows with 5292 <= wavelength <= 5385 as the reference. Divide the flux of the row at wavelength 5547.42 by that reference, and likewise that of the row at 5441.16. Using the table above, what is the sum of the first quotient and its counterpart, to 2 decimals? 2.11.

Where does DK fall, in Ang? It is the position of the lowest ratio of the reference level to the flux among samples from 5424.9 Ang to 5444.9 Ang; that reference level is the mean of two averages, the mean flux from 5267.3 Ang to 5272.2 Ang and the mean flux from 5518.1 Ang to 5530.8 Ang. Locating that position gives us 5438.65 Ang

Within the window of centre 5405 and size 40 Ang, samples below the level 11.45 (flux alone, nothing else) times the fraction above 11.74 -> 1.7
